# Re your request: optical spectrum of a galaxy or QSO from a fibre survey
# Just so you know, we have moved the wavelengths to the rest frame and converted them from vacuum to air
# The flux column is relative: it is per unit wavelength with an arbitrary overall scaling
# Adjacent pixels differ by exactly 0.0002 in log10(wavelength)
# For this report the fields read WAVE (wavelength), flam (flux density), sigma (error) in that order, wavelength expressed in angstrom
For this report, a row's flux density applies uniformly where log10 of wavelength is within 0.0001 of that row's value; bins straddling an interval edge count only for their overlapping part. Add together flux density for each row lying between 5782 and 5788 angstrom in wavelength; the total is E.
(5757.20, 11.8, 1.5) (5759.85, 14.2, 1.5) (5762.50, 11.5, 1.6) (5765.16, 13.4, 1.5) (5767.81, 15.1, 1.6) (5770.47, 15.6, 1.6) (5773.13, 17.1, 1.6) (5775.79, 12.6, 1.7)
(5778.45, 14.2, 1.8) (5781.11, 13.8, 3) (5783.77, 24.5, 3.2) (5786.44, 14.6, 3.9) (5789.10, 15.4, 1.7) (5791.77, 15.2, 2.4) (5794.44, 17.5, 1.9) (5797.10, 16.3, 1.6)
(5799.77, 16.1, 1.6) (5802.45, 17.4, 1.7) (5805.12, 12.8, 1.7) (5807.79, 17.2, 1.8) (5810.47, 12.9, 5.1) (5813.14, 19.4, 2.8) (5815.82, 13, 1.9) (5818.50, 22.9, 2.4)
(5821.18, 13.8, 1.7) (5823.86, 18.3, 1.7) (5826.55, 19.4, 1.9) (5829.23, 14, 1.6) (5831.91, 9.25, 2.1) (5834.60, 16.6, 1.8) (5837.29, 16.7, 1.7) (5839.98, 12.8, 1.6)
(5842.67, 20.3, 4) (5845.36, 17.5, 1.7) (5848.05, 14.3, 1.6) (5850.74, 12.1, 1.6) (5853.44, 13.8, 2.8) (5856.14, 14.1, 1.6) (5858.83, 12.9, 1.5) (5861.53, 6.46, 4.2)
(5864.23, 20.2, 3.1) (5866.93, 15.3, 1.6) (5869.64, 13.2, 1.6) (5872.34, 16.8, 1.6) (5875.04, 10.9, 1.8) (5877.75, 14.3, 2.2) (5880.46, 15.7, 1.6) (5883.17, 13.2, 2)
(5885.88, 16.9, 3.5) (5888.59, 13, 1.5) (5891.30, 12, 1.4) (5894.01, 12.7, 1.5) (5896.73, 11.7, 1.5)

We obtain 39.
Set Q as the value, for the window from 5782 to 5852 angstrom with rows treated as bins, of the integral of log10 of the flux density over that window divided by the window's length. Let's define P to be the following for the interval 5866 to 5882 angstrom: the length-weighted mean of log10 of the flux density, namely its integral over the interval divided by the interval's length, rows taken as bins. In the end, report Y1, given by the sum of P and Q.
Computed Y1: 2.351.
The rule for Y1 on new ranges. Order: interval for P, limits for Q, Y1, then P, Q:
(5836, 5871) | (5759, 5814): 2.335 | 1.15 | 1.19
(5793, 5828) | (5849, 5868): 2.328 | 1.22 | 1.11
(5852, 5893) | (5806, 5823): 2.338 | 1.13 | 1.21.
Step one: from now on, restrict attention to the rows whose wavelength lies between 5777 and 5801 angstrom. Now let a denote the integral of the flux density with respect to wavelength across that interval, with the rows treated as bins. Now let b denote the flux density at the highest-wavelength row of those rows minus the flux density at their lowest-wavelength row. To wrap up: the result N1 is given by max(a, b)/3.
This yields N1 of 131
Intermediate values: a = 393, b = 2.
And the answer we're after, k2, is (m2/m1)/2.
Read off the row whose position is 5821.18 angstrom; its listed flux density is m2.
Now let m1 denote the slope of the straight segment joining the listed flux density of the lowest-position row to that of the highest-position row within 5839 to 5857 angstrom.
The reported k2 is 86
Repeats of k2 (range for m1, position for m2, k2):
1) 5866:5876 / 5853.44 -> -13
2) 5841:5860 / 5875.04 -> -12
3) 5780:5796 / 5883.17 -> 24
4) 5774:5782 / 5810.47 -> 29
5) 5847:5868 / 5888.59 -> 123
